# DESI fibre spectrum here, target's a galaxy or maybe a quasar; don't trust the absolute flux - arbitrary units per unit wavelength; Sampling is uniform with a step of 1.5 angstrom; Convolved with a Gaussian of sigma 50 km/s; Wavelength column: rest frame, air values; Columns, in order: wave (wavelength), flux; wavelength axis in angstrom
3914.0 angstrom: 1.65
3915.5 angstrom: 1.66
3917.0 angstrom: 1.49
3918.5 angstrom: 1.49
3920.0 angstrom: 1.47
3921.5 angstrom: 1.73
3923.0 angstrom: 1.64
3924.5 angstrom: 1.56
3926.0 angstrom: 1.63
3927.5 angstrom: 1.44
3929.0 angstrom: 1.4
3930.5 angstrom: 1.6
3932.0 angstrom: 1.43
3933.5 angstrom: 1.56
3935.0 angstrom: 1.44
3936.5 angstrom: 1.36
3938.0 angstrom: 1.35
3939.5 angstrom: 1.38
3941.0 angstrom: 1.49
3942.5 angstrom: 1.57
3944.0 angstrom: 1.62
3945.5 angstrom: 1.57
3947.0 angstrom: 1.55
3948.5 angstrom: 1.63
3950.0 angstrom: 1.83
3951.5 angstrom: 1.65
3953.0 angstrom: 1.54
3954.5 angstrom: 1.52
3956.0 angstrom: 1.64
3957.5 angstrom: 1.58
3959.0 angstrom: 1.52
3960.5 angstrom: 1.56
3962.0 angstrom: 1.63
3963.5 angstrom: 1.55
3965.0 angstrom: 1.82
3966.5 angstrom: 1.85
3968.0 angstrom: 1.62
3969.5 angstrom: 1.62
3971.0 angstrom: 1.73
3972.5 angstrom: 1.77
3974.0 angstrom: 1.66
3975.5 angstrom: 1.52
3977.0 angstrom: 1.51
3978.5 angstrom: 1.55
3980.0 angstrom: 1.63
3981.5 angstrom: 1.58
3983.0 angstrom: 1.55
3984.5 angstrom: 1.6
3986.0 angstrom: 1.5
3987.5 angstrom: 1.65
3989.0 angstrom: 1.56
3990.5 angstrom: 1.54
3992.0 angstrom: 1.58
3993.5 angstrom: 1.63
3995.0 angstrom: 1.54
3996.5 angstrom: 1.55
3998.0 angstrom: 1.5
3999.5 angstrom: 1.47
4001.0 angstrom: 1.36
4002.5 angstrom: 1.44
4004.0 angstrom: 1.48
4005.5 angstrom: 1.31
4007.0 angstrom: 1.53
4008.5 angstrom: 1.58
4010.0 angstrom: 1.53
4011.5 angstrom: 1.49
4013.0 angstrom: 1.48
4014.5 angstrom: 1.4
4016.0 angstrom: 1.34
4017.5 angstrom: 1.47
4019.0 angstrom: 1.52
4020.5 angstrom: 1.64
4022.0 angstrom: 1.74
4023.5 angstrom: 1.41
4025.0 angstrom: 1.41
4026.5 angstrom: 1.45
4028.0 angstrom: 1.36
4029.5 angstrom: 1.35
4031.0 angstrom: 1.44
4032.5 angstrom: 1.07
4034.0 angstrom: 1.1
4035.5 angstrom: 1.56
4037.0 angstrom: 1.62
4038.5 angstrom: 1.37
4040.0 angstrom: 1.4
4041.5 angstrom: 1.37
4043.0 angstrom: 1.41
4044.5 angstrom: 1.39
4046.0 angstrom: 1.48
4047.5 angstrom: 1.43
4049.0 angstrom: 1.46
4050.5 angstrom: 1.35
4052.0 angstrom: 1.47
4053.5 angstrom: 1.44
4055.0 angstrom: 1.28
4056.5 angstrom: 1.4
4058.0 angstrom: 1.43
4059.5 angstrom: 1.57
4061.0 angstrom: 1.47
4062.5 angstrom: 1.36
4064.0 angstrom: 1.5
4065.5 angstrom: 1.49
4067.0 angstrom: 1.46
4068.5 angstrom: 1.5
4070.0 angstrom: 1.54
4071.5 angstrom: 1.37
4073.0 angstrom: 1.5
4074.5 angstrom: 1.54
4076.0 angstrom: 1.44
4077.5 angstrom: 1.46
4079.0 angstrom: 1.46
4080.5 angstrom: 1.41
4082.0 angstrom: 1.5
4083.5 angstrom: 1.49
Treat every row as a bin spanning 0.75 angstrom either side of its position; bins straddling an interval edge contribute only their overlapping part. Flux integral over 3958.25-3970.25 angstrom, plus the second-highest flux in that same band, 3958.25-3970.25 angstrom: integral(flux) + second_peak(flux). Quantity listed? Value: 22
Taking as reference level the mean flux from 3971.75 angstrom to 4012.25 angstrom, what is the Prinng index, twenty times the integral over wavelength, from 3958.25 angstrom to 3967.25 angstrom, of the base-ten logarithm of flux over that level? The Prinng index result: 5.3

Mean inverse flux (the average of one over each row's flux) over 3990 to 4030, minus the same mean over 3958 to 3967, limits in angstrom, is 0.07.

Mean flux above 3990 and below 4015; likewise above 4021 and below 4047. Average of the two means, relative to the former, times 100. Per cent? 97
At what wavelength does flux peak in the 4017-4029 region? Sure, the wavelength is 4022.0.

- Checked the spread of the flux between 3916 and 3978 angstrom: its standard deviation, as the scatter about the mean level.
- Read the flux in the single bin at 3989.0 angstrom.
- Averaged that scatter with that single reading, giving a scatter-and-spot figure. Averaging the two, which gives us 0.84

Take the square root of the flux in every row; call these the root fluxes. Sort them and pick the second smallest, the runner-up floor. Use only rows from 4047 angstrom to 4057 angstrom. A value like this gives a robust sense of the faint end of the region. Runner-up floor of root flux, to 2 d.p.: 1.16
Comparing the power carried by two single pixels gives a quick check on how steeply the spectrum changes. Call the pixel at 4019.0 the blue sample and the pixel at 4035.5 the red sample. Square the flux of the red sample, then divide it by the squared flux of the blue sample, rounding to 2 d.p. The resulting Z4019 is 1.05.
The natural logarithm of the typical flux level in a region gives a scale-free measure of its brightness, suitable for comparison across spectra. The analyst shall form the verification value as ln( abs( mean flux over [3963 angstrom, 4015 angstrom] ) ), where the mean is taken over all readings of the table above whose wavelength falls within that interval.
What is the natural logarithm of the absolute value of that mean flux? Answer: 0.45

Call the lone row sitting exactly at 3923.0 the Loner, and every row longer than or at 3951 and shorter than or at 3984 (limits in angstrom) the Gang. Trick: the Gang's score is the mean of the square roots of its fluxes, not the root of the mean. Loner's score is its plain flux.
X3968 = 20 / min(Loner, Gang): 15.7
